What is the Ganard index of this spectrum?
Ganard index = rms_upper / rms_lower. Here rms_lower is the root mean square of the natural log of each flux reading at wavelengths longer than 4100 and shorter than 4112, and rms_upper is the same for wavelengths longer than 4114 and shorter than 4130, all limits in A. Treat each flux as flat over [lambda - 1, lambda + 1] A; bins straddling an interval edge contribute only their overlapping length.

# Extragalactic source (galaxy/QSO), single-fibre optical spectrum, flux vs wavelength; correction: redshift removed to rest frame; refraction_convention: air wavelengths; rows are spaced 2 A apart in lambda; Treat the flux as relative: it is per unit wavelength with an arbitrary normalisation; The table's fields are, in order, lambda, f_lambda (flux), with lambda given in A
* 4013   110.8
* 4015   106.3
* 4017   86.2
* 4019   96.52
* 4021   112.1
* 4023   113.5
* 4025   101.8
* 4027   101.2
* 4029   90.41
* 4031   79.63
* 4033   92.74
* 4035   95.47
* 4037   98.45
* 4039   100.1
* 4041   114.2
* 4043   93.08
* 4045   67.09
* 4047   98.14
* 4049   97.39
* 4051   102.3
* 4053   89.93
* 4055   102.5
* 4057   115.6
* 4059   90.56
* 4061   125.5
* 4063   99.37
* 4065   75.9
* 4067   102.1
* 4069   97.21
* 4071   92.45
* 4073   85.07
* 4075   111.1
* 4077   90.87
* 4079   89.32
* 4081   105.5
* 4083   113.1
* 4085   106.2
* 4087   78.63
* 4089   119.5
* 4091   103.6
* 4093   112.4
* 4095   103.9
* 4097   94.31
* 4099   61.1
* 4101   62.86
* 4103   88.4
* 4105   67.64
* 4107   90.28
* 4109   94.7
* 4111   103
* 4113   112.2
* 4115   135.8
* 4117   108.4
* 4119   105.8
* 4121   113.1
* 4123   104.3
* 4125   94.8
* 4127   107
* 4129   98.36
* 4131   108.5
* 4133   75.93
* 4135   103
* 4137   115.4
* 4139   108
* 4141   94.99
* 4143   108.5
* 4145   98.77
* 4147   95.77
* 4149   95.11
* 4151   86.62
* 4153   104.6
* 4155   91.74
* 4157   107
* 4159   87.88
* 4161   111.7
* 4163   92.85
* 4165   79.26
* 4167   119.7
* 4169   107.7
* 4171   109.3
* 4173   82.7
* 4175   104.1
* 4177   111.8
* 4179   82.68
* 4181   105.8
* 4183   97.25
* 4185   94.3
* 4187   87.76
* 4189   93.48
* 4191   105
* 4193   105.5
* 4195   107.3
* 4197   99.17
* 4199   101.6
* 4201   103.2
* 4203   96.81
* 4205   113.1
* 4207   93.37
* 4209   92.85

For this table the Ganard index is 1.06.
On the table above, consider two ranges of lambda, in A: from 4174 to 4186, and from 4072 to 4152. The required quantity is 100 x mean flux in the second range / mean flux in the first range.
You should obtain 99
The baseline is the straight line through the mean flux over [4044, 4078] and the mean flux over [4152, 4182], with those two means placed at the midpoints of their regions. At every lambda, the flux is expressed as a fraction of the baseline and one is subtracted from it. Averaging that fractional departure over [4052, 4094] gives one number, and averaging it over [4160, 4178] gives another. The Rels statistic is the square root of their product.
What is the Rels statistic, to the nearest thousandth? 0.027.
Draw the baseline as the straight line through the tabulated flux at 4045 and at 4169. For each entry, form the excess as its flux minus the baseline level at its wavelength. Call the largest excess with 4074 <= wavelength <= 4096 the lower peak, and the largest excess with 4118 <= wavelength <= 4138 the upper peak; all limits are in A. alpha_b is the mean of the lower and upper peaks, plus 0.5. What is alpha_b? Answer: 30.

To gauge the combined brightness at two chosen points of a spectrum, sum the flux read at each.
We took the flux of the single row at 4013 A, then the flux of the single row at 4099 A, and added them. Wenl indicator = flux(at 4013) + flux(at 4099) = 172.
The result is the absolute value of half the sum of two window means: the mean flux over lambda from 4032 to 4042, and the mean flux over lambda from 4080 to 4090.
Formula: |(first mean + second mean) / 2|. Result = 102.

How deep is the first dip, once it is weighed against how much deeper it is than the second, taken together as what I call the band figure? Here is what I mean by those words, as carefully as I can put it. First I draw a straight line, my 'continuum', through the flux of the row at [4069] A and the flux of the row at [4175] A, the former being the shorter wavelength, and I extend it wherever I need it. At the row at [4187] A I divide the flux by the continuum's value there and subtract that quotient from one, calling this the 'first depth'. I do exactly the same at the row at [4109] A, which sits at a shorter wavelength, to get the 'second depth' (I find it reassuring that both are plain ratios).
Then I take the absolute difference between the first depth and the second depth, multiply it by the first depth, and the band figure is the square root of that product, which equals 0.14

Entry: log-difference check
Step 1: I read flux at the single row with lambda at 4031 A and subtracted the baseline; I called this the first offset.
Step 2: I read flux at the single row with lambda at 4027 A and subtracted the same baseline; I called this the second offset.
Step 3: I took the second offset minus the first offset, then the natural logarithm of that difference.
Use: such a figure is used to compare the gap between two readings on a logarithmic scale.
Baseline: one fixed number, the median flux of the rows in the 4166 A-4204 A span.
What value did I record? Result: 3.1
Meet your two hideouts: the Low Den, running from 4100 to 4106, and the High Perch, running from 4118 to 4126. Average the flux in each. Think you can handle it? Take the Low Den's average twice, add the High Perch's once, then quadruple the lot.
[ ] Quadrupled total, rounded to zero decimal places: 1002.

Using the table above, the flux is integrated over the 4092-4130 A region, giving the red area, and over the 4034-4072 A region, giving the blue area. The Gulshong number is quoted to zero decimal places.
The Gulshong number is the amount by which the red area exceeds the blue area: 2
